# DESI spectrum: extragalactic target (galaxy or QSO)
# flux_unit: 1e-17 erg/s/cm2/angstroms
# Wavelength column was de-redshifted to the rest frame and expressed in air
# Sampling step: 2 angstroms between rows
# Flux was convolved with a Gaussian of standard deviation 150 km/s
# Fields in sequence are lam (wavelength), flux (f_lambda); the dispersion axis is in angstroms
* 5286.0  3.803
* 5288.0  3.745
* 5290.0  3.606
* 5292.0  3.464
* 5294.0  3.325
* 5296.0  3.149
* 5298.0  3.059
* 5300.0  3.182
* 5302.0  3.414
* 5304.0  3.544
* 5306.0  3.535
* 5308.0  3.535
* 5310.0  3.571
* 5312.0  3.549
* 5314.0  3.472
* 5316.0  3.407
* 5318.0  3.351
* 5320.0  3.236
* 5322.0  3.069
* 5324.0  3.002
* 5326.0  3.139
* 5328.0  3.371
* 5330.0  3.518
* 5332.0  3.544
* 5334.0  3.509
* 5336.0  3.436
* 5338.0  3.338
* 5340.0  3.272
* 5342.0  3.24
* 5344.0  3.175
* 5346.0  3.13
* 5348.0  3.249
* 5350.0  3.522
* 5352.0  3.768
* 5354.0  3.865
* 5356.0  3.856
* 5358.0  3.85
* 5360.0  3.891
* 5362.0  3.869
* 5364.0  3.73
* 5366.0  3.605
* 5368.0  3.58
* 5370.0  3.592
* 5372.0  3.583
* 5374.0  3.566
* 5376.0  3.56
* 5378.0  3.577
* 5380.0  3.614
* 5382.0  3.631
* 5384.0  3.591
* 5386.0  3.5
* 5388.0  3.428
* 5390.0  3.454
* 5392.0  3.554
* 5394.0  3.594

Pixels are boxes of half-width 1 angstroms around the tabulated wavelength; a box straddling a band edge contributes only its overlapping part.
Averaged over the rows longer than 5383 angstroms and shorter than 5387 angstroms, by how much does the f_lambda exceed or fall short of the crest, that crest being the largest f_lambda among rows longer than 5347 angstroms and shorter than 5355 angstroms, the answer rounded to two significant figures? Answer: -0.32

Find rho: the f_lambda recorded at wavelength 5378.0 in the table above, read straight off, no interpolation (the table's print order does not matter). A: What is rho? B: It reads 3.577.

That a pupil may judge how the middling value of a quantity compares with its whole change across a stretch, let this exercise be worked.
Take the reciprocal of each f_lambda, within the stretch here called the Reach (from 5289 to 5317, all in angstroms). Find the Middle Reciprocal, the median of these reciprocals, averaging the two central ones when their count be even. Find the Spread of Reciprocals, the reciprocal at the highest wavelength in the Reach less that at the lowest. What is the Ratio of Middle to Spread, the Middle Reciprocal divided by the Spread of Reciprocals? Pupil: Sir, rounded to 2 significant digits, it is 18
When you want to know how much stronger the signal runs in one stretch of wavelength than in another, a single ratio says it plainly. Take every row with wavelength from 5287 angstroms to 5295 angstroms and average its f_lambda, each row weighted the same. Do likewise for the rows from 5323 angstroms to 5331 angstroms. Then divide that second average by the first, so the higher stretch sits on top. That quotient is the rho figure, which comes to 0.92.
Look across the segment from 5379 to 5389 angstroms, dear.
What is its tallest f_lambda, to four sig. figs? 3.631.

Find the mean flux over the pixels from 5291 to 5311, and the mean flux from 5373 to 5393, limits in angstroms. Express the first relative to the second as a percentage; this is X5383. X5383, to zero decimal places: 95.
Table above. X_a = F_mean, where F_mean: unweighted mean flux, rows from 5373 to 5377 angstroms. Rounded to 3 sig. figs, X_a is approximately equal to 3.56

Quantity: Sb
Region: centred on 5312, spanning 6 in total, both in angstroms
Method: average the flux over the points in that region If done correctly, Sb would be 3.53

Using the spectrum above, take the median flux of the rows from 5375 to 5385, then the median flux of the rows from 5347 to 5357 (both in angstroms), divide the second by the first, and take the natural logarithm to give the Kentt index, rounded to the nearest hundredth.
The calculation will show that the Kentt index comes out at 0.05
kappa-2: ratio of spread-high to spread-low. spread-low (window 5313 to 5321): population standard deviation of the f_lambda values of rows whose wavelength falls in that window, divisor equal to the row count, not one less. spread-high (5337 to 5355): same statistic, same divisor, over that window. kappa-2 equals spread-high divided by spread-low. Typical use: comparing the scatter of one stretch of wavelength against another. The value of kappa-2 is 2.9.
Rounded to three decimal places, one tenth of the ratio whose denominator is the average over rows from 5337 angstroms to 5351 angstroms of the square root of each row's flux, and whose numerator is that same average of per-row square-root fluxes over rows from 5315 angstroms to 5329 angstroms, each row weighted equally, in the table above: 0.099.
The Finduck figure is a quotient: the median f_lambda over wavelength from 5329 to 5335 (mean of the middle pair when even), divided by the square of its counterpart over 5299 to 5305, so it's 0.302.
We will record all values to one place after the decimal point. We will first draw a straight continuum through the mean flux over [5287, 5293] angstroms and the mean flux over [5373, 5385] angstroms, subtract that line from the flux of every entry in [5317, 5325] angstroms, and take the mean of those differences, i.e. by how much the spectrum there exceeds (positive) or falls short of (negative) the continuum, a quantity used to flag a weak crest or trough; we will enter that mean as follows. -0.4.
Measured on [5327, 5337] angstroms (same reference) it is -0.1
